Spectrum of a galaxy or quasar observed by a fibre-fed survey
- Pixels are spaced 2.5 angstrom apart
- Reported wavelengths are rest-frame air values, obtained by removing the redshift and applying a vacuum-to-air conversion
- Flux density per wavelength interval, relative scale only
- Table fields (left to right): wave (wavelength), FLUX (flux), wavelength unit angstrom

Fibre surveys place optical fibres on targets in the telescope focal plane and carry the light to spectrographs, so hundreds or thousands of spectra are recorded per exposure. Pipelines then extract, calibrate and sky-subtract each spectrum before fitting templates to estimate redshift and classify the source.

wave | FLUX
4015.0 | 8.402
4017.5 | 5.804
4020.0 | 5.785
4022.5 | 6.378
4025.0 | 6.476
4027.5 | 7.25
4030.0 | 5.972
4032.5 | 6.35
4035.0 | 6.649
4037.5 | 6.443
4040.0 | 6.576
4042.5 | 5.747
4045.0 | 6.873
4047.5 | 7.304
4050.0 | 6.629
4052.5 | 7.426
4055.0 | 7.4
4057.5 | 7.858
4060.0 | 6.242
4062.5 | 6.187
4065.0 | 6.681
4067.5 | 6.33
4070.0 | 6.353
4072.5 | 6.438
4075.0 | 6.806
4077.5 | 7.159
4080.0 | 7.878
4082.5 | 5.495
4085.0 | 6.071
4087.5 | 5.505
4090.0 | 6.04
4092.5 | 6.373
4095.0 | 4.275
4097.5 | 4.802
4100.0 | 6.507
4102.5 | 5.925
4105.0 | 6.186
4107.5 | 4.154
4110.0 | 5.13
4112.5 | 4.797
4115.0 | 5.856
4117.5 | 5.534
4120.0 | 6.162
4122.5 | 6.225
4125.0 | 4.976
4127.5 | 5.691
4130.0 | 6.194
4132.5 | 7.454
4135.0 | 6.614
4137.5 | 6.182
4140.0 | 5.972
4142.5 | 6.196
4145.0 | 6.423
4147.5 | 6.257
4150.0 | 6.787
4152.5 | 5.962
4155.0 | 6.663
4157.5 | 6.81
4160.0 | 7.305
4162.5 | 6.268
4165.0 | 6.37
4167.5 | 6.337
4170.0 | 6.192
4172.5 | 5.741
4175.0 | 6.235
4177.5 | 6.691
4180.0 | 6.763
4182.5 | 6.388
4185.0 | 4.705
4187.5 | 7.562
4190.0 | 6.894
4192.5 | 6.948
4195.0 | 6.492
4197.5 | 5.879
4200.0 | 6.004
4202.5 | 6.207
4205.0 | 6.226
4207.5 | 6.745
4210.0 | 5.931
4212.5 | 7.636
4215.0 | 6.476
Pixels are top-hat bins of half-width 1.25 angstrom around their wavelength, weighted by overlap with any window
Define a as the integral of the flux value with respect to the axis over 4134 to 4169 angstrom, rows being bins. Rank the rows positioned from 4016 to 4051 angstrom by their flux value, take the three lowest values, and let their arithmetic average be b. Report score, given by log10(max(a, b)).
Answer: 2.353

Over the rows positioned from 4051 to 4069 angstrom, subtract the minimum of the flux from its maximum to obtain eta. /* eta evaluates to 1.7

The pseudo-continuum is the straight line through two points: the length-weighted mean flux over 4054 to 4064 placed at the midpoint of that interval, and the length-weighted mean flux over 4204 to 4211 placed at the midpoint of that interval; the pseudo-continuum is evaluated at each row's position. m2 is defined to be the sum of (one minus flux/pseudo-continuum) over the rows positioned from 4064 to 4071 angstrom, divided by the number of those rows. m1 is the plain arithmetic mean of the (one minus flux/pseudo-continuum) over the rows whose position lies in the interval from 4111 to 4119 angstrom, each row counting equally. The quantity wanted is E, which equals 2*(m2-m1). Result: -0.3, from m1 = 0.19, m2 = 0.06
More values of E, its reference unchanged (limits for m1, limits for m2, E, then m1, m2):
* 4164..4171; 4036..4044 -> 0.2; 0.03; 0.10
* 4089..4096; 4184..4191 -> -0.4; 0.18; 0.00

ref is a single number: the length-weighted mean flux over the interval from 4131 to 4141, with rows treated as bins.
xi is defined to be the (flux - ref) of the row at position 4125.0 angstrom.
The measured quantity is -1.59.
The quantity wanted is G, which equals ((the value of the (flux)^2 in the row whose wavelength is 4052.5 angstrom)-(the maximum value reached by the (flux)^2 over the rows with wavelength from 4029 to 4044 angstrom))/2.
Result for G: 5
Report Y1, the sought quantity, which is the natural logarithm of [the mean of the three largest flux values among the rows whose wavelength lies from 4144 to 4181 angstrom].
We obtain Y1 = 1.94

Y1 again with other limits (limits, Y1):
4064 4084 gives 1.99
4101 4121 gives 1.81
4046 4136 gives 2.05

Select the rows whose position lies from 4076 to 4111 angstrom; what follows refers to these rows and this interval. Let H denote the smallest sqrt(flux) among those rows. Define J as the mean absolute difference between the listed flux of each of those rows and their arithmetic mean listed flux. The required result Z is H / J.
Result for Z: 2.6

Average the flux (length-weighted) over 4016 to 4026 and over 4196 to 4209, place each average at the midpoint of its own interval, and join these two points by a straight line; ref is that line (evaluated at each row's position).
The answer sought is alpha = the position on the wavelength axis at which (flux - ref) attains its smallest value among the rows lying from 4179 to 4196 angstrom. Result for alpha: 4185.0 angstrom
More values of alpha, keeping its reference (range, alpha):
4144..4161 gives 4152.5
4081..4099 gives 4095.0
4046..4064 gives 4062.5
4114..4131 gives 4125.0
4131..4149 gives 4140.0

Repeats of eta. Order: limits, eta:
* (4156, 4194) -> 2.9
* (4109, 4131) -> 1.4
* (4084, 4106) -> 2.2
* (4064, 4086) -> 2.4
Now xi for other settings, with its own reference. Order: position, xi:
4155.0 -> 0.10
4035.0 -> 0.09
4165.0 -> -0.19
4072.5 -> -0.12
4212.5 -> 1.07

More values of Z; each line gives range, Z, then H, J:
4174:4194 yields 3.9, 2.17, 0.6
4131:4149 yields 7.2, 2.44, 0.3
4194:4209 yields 10.1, 2.42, 0.2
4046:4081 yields 4.9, 2.49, 0.5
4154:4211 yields 5.2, 2.17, 0.4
